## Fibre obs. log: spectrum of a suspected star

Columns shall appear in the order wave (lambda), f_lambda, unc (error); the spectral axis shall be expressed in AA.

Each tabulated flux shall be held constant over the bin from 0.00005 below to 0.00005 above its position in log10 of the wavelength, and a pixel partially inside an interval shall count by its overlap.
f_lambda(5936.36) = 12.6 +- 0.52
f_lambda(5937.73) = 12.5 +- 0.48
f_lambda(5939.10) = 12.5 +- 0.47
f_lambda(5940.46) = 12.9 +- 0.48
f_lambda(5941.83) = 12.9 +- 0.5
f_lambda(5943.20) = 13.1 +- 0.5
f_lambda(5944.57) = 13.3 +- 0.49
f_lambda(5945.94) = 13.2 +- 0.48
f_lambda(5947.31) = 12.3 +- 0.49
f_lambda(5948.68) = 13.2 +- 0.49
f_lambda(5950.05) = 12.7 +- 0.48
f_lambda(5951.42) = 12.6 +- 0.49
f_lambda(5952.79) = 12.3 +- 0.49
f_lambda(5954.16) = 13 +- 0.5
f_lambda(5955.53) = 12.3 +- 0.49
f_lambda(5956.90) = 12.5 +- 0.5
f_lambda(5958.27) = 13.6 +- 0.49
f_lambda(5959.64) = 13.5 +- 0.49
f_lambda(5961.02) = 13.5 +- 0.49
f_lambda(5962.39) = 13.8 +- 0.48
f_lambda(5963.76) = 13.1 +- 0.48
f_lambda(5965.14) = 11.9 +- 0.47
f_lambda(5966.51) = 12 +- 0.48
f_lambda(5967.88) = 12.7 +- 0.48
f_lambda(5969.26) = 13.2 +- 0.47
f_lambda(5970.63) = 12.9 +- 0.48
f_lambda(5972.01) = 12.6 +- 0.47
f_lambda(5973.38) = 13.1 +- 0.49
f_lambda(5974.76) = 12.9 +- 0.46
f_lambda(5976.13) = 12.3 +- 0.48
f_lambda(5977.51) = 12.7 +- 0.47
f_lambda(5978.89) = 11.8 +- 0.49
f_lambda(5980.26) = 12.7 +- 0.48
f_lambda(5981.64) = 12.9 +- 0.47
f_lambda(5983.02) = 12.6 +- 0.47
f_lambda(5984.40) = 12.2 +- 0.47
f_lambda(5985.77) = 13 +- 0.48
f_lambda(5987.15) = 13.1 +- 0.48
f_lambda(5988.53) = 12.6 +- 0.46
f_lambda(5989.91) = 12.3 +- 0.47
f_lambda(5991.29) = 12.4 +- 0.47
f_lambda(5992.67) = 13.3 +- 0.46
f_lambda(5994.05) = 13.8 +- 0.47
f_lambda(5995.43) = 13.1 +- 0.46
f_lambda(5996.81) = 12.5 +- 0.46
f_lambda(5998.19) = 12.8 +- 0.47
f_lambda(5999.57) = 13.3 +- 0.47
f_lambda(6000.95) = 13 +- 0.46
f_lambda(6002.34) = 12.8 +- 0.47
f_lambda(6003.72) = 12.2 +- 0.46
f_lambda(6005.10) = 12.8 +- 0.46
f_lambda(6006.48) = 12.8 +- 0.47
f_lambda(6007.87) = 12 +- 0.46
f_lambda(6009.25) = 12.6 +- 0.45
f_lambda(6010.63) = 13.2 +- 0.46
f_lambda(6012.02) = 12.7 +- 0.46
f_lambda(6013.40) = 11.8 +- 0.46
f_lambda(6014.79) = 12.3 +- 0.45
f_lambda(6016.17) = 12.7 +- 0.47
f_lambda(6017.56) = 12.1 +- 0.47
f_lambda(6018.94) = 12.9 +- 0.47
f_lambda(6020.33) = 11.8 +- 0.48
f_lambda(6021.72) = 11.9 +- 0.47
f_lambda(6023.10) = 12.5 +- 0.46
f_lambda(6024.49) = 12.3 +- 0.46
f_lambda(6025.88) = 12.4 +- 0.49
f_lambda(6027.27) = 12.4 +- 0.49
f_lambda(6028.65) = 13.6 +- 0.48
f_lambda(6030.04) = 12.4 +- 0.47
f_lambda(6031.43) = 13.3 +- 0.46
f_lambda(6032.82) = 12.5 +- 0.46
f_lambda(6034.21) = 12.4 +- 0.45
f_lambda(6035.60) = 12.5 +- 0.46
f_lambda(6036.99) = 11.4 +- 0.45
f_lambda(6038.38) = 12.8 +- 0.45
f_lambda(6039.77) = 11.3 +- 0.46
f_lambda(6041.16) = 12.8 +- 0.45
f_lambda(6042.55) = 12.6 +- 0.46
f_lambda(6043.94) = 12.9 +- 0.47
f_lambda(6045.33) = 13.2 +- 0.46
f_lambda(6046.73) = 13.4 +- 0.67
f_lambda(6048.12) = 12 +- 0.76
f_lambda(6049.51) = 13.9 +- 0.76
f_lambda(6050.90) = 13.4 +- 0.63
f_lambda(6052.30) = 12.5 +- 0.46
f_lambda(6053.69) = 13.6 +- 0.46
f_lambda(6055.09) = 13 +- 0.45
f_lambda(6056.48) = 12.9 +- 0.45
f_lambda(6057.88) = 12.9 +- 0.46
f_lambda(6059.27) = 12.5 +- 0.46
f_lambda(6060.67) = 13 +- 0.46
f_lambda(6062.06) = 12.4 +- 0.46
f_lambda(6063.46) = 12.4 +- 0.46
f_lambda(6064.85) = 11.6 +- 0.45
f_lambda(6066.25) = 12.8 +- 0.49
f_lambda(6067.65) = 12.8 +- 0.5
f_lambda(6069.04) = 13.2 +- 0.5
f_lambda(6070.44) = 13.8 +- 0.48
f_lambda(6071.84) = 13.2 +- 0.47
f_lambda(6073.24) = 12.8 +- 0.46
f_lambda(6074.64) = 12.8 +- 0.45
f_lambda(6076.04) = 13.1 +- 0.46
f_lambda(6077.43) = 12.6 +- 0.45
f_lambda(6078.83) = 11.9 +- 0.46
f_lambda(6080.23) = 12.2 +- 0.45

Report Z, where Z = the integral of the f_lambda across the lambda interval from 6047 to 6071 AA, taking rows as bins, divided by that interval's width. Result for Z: 12.9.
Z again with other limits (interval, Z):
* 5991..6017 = 12.7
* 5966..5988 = 12.7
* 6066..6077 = 13.1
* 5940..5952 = 12.9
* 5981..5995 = 12.8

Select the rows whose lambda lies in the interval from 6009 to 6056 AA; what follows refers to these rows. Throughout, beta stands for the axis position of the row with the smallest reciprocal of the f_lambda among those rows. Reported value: 6049.51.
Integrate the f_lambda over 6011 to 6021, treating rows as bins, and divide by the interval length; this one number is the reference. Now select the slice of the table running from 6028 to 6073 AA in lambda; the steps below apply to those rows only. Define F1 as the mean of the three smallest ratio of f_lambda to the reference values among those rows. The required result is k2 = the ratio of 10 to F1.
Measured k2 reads 10.8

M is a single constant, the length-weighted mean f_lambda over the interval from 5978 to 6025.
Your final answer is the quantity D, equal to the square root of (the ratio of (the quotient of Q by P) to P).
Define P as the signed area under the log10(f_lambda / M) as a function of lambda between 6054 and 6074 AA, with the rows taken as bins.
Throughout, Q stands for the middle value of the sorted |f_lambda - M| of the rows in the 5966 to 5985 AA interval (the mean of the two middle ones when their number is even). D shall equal 3.9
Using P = 0.14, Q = 0.29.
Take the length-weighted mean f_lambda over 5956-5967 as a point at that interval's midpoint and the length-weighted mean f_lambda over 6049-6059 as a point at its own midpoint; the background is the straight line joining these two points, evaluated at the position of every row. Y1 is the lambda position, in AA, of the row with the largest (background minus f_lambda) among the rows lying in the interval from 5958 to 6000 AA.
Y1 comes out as 5978.89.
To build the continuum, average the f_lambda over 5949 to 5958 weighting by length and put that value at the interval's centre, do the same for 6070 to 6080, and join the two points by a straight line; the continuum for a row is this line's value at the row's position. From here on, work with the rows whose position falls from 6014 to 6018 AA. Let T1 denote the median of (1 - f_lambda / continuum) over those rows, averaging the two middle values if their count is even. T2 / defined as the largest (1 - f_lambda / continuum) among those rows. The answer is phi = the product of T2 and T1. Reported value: 0.0018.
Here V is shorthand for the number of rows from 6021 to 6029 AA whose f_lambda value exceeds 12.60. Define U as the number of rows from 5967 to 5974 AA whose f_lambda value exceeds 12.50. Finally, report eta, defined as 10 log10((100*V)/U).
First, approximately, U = 5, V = 1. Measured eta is 13.0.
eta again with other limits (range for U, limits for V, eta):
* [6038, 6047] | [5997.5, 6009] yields 20.0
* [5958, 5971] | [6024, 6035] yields 14.0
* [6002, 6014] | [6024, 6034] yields 15.2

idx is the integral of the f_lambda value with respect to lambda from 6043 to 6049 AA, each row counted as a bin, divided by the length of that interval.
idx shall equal 12.9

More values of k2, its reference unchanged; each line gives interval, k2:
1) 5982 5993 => 10.0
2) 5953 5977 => 10.2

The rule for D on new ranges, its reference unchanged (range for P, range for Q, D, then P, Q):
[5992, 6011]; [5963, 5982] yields 3.5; 0.16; 0.30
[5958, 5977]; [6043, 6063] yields 3.3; 0.19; 0.39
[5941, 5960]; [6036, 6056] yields 4.6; 0.17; 0.60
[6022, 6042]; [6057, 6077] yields 4.3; -0.12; 0.25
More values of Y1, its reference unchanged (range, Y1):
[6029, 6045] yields 6039.77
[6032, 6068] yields 6039.77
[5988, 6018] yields 6013.40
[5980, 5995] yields 5984.40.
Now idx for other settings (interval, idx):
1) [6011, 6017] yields 12.4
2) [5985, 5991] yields 12.7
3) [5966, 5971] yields 12.7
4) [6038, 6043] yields 12.3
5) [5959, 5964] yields 13.5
